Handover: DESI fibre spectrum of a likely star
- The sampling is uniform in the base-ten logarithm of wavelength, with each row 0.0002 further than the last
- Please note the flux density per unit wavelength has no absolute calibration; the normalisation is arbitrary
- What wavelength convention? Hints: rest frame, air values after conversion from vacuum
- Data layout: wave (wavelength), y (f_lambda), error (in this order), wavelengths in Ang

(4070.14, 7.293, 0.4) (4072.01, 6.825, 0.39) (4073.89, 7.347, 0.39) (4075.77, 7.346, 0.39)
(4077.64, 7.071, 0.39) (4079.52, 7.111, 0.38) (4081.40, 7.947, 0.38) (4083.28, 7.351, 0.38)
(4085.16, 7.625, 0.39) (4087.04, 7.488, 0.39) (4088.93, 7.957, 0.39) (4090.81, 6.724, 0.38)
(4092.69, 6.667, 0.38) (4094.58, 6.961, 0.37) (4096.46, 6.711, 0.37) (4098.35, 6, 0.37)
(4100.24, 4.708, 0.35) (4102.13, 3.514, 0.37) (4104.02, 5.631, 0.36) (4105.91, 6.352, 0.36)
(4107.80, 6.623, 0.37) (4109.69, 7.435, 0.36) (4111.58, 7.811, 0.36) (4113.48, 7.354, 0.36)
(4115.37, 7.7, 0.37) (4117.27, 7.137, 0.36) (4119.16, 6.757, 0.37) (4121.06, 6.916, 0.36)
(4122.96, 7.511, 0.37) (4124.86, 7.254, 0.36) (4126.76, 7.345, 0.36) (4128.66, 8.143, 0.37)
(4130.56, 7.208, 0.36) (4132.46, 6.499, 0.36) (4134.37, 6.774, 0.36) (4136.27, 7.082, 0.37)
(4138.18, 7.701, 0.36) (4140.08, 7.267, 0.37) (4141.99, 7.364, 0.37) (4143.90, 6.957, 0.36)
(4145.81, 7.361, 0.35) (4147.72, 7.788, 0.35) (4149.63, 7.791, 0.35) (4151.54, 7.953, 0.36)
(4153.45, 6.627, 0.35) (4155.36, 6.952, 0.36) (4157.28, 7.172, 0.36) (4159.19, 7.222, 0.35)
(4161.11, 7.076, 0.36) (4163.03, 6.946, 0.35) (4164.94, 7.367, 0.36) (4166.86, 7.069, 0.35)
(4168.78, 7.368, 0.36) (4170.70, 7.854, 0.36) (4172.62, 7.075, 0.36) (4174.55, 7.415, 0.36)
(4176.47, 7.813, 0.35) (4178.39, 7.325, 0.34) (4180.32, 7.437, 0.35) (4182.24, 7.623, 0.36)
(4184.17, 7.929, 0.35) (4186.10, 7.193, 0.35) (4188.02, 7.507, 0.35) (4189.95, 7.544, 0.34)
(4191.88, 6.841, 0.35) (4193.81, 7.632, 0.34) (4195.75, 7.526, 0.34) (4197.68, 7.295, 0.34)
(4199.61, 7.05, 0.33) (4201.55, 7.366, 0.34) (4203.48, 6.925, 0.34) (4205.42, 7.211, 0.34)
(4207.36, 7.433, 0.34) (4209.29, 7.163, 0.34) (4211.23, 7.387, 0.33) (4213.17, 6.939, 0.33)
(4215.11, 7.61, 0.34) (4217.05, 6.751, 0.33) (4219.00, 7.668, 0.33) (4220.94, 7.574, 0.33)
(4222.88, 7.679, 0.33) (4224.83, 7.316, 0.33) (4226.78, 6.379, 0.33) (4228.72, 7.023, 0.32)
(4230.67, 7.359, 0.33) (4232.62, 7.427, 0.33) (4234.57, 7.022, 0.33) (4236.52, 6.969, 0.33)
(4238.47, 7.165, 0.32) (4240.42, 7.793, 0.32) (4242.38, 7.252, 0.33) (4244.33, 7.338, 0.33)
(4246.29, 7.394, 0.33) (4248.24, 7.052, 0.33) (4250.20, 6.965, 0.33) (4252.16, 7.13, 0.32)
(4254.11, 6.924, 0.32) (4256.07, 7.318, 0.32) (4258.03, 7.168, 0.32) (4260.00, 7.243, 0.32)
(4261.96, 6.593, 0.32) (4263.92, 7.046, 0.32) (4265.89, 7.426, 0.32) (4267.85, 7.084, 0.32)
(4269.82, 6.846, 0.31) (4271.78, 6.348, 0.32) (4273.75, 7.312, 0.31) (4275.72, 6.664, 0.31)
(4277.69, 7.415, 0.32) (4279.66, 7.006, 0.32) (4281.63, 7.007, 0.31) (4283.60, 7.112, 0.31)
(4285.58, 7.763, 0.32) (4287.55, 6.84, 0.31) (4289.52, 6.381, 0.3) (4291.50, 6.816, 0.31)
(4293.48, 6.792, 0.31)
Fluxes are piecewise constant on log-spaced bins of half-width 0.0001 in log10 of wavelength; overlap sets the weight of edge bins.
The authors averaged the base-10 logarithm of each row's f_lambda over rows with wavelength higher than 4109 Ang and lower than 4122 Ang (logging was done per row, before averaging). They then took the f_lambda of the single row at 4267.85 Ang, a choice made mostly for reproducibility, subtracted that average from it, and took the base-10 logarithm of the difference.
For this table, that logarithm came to 0.794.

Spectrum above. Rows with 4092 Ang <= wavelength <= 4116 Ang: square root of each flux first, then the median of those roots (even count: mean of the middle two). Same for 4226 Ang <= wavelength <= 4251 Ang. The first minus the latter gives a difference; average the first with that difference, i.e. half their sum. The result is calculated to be 1.24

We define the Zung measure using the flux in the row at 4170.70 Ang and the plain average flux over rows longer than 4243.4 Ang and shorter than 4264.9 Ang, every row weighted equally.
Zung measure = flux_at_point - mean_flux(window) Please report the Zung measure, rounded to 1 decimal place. 0.7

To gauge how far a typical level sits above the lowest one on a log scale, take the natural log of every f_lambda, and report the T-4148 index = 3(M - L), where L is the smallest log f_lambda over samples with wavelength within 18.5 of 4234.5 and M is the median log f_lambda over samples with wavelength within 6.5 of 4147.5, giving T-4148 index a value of 0.4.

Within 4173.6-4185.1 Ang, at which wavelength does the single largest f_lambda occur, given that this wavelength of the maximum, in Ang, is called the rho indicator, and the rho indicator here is 4184.17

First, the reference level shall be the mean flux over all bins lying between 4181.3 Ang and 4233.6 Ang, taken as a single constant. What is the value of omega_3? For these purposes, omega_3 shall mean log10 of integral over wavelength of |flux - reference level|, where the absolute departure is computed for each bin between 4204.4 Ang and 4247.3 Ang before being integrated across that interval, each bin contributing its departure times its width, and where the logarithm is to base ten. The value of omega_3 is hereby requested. 1.0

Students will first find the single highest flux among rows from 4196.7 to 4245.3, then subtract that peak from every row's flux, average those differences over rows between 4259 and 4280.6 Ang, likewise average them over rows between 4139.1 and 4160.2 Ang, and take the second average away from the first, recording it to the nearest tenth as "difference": -0.3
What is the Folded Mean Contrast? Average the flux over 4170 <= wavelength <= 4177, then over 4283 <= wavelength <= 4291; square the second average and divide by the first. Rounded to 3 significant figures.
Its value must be 6.54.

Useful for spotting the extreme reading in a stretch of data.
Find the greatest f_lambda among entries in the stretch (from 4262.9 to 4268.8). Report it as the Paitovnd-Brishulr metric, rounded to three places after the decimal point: 7.426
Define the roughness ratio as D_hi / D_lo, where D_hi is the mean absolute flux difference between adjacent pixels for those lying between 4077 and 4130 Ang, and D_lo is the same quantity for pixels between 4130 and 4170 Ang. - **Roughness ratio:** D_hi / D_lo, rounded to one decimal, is 1.6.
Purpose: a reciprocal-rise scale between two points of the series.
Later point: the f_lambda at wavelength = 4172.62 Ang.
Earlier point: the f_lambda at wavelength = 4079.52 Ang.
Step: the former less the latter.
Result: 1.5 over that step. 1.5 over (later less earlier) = -42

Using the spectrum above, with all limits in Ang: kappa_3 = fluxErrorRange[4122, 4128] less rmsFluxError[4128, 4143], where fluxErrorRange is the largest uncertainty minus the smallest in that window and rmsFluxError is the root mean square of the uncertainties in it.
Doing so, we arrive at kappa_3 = -0.355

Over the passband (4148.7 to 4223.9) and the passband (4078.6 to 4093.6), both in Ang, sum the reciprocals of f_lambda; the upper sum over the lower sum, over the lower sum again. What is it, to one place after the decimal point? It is 4.5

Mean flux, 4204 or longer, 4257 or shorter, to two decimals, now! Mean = 7.23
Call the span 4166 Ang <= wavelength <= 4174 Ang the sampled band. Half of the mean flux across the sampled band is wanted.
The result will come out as 3.67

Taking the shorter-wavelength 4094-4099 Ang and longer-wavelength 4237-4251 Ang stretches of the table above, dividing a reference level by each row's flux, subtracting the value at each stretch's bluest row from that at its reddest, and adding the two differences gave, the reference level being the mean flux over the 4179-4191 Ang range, 0.20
